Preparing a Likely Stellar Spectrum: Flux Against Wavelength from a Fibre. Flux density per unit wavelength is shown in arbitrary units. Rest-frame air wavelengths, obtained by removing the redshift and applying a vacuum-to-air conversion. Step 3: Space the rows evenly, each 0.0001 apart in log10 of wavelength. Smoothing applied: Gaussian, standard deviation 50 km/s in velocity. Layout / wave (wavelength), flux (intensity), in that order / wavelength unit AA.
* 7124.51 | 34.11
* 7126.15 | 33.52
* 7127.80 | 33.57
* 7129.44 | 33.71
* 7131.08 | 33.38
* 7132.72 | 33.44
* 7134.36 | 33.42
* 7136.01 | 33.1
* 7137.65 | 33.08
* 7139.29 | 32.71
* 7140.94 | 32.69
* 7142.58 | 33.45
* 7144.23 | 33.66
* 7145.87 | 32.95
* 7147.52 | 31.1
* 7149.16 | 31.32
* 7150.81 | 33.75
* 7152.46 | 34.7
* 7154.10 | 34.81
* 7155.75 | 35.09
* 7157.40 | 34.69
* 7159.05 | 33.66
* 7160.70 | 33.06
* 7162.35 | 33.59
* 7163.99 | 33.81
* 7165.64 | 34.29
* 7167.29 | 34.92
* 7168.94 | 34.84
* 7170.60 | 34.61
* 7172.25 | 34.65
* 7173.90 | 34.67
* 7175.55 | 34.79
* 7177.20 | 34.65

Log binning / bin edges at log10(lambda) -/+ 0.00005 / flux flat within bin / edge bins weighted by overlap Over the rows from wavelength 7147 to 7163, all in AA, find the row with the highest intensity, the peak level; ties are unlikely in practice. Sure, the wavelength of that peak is 7155.75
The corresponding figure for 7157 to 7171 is 7167.29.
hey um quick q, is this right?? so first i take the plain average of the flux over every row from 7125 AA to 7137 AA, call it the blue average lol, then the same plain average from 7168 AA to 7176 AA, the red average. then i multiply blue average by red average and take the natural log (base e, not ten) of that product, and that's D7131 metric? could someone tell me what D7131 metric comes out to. 7.06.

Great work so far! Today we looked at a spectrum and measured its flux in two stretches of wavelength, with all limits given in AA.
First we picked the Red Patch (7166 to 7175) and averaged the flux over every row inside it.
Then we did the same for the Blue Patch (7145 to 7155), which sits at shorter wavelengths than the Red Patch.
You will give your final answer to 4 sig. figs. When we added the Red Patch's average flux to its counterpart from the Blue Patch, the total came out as 67.84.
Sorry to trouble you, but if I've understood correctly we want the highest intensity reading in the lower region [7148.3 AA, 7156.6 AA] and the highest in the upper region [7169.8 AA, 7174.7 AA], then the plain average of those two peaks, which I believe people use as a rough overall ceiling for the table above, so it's 34.9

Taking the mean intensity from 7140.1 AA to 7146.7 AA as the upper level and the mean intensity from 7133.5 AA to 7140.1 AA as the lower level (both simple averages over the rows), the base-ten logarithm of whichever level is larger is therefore 1.52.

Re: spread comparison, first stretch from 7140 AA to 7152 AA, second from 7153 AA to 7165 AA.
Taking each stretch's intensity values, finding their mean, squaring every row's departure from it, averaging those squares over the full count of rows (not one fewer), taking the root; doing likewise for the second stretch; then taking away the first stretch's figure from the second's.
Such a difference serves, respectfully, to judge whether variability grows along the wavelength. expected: -0.3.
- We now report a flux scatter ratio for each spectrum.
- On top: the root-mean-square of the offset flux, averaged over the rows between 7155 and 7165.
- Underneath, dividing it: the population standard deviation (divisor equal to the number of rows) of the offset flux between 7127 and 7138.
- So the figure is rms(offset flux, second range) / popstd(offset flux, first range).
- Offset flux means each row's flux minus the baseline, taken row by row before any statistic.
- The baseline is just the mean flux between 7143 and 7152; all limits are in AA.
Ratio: 7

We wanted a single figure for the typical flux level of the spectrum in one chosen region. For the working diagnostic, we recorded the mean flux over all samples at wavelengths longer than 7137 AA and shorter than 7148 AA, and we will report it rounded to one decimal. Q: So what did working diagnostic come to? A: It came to 32.8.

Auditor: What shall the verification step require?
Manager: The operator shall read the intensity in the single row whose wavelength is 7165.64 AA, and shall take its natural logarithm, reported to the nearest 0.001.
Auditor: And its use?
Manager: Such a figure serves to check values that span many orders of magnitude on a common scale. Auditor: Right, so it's 3.535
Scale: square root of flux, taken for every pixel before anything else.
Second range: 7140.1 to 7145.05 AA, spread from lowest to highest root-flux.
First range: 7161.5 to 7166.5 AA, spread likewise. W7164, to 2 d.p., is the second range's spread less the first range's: 0.02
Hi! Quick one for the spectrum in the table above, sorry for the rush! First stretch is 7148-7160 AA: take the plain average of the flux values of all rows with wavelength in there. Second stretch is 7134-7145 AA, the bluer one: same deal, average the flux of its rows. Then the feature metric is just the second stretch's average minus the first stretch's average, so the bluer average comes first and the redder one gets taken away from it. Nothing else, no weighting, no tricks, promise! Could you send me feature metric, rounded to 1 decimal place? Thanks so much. -0.8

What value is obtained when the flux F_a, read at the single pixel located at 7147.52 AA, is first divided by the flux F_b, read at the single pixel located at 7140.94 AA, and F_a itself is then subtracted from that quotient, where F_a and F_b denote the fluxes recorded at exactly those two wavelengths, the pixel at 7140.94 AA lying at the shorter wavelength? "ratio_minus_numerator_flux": -30.15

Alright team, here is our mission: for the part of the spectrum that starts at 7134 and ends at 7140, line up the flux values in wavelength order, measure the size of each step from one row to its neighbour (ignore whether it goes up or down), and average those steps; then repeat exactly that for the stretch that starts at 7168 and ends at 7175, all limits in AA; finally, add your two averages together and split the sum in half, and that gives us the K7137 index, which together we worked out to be 0.17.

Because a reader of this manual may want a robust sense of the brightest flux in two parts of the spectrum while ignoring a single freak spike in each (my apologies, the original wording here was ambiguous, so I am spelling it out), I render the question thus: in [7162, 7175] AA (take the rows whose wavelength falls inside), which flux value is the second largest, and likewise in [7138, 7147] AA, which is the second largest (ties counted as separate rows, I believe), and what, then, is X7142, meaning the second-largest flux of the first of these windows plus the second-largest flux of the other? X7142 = 68.3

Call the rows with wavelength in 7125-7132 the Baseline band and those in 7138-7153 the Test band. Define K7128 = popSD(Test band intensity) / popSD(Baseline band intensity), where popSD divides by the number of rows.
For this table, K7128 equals 9.2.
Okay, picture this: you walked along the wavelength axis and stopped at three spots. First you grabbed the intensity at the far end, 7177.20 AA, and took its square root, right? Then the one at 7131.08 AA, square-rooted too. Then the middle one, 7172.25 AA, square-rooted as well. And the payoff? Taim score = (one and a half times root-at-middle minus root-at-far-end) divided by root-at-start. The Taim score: 0.509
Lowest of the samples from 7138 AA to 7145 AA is 32.69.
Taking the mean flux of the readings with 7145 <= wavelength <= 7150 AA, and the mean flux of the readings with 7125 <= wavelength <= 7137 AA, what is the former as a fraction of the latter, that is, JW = 0.95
